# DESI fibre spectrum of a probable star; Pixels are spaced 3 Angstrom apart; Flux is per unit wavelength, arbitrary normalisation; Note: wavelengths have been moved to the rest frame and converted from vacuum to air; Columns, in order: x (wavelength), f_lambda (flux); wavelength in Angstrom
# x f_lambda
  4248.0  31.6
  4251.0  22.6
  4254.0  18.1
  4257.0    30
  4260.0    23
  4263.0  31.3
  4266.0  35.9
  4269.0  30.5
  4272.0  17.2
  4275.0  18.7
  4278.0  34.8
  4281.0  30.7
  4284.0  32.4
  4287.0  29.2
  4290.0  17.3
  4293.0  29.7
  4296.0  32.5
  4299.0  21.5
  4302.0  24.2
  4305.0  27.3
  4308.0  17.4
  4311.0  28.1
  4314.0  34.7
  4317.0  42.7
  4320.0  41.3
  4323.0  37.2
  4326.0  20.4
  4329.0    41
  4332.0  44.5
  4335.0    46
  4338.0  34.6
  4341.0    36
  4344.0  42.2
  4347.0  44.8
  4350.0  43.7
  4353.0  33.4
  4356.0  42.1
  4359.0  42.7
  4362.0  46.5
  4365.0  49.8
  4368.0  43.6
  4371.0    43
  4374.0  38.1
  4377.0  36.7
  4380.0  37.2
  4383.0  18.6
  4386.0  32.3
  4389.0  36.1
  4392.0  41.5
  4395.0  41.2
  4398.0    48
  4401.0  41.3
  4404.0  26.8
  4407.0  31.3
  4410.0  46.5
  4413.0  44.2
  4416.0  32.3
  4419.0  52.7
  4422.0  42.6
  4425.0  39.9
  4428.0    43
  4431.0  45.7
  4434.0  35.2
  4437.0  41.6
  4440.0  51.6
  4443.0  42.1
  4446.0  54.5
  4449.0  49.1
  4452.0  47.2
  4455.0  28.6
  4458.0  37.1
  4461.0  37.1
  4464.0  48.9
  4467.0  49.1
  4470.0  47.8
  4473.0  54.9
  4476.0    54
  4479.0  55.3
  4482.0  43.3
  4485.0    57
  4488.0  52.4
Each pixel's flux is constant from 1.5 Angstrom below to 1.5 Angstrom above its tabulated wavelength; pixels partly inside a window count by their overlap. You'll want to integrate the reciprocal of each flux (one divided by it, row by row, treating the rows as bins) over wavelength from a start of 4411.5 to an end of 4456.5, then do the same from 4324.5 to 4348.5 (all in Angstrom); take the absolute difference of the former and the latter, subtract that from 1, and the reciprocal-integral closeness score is 0.59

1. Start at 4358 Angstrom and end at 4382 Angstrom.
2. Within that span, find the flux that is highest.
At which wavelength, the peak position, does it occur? 4365.0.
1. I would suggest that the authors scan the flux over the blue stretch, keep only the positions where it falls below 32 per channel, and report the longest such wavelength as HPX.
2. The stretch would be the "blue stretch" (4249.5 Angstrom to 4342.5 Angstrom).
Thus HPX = 4326.0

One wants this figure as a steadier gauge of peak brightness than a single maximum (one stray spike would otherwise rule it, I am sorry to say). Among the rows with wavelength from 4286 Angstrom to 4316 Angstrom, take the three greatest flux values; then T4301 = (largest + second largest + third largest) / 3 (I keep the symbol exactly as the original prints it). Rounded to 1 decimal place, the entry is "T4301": 32.3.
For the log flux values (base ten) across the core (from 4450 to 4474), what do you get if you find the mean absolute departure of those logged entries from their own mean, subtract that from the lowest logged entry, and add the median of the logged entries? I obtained 3.06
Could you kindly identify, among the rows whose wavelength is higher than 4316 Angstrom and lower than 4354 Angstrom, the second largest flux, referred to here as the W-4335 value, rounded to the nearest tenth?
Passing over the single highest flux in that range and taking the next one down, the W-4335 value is 44.8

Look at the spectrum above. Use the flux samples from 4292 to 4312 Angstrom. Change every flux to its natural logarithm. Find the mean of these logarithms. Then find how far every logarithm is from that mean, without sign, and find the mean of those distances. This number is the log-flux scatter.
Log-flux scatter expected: 0.17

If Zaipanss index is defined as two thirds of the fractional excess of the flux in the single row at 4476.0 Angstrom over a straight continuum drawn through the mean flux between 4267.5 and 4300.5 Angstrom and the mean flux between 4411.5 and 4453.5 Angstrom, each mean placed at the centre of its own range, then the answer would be 0.06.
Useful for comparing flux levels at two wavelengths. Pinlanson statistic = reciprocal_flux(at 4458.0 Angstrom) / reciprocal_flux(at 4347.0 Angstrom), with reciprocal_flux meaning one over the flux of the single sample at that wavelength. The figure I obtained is 1.2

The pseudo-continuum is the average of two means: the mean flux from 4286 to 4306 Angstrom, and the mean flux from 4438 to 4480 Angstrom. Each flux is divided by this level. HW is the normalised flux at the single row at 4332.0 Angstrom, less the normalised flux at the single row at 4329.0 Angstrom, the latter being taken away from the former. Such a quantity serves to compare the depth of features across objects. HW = 0.10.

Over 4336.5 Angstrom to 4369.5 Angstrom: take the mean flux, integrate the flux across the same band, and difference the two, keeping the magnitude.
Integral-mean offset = 1336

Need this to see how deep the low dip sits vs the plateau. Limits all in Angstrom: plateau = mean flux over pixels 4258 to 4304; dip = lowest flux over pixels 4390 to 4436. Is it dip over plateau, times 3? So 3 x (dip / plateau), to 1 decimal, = 2.9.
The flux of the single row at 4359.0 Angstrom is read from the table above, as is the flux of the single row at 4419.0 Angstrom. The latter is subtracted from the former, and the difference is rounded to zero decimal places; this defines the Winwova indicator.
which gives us -10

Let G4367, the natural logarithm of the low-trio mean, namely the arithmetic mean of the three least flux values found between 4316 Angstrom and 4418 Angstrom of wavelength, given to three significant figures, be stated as 3.09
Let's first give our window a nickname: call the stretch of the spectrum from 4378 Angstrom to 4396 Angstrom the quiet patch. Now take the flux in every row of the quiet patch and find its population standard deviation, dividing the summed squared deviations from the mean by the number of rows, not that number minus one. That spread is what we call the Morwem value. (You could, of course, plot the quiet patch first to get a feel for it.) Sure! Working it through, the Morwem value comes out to 7.76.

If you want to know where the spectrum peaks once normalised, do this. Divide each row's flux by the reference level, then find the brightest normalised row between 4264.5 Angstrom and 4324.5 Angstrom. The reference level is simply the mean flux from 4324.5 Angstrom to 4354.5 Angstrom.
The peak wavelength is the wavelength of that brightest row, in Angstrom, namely 4317.0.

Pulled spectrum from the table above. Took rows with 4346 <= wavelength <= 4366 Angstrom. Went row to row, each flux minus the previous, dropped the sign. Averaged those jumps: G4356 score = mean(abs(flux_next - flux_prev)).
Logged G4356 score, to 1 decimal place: 4.6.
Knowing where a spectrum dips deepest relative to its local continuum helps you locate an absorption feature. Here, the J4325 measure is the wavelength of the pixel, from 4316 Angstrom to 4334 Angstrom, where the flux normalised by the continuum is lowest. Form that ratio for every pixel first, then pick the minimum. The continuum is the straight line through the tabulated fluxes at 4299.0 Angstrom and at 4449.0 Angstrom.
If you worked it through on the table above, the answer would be 4326.0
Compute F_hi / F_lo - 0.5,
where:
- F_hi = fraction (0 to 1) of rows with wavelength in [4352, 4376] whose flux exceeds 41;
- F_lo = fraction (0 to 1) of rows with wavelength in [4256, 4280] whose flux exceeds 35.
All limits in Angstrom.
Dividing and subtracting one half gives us 5.5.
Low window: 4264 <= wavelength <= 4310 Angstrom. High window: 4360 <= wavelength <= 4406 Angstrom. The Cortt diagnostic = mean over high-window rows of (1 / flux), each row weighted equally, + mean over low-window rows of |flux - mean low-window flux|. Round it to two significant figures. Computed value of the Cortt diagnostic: 5.8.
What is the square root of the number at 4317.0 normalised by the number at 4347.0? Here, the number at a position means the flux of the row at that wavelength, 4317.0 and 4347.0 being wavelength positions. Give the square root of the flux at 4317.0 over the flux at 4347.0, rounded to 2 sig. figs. 0.98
